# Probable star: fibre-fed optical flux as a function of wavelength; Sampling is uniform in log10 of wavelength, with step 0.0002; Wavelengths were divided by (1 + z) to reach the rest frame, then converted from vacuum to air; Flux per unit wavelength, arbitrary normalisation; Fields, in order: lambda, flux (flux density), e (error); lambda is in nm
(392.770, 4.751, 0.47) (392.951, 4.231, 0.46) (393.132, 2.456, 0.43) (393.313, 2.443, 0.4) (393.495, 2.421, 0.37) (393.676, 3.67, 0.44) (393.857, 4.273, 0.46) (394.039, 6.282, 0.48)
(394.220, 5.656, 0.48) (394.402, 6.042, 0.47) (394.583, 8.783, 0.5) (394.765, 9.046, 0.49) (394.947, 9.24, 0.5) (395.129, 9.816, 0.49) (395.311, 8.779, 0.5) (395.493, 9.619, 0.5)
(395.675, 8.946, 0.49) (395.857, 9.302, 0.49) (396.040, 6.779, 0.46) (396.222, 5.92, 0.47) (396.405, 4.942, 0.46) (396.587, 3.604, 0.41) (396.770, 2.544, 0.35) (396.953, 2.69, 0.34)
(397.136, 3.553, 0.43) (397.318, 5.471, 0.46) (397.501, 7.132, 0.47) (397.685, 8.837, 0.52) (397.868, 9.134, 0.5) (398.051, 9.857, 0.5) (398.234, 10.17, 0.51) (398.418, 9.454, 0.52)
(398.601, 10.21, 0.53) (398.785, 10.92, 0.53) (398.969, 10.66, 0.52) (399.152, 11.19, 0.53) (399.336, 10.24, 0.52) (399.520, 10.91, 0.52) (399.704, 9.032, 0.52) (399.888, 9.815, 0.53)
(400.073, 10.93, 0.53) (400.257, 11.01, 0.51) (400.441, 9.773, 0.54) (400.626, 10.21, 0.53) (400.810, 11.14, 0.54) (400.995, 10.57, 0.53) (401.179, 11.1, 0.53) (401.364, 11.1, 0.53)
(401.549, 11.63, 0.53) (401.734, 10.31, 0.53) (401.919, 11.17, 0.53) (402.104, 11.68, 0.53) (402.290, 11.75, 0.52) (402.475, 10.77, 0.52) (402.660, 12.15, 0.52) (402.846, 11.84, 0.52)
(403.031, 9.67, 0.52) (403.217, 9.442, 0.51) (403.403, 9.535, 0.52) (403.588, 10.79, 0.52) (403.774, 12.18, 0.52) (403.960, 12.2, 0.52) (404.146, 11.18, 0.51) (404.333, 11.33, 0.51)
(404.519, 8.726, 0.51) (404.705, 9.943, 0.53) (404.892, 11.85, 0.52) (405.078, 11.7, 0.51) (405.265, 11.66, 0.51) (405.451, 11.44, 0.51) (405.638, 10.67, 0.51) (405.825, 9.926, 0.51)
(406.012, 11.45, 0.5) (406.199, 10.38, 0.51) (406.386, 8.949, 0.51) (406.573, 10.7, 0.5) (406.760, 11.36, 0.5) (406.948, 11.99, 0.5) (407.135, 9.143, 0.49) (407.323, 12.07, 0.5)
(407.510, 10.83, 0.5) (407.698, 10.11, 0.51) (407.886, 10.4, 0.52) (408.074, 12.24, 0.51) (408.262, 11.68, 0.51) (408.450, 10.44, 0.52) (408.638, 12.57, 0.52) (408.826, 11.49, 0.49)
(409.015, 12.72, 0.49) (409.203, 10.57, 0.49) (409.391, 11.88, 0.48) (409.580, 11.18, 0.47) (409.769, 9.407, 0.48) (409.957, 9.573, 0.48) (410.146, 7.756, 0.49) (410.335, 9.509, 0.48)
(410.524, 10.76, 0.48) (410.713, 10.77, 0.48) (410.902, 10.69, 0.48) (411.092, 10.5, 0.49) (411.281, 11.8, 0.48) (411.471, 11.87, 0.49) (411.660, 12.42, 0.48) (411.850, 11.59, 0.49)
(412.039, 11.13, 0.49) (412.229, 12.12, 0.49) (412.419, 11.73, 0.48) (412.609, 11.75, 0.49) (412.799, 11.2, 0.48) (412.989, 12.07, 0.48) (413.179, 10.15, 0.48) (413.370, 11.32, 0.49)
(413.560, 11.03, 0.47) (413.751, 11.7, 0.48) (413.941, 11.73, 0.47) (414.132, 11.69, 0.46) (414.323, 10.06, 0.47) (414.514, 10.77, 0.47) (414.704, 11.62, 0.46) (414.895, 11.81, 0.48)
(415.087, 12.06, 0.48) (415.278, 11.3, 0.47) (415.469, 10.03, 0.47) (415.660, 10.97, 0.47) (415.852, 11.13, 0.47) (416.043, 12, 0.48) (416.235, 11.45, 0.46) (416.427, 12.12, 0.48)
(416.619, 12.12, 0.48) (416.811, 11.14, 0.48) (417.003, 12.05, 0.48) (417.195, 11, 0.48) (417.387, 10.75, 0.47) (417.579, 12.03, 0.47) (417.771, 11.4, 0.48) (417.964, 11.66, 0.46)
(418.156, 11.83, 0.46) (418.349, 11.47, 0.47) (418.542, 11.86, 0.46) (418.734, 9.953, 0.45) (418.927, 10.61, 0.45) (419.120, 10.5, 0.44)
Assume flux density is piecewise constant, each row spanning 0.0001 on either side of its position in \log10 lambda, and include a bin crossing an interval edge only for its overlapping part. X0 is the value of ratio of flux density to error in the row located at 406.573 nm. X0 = 21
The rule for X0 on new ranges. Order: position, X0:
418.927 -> 24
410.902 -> 22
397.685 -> 17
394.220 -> 12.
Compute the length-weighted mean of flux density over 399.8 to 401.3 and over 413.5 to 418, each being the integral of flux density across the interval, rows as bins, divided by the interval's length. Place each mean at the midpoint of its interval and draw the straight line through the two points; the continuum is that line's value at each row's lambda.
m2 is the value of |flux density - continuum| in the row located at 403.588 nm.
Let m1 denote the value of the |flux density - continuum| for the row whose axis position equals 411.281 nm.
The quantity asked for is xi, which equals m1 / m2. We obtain 14.02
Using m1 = 0.6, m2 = 0.0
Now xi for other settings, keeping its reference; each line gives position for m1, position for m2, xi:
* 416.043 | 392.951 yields 0.10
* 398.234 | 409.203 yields 0.60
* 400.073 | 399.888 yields 0.51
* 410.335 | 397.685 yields 1.01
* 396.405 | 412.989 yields 6.61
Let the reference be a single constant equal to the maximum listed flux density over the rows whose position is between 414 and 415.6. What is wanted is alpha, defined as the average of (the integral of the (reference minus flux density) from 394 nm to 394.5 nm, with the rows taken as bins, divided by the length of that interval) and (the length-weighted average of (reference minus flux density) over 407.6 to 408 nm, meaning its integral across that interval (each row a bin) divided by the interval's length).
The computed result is 3.88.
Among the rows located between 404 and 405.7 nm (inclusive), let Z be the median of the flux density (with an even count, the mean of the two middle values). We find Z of 11.3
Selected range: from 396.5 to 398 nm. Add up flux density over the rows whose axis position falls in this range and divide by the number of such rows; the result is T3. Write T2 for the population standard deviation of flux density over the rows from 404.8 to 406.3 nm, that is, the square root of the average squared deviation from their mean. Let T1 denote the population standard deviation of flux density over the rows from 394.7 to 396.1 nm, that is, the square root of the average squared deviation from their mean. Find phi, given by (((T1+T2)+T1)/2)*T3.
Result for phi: 6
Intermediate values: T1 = 0.88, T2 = 0.67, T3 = 5.4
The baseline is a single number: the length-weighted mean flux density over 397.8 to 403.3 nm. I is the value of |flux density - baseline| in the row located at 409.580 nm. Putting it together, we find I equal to 0.6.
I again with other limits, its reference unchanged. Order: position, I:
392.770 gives 5.9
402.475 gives 0.2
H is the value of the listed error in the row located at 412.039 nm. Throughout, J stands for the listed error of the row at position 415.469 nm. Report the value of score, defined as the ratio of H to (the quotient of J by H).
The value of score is 0.511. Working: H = 0.49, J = 0.470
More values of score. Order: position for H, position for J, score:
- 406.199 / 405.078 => 0.510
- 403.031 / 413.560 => 0.575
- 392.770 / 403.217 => 0.433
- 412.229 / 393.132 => 0.558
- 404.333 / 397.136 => 0.605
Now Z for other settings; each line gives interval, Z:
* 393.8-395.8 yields 8.8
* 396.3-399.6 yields 9.3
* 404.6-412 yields 10.8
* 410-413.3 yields 11.2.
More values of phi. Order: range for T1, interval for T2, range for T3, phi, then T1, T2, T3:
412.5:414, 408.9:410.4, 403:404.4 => 14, 0.56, 1.48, 10.8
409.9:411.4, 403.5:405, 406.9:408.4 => 19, 1.14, 1.12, 11.1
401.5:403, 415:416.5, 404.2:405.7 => 10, 0.58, 0.66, 10.9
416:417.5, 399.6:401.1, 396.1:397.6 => 4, 0.53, 0.69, 4.5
